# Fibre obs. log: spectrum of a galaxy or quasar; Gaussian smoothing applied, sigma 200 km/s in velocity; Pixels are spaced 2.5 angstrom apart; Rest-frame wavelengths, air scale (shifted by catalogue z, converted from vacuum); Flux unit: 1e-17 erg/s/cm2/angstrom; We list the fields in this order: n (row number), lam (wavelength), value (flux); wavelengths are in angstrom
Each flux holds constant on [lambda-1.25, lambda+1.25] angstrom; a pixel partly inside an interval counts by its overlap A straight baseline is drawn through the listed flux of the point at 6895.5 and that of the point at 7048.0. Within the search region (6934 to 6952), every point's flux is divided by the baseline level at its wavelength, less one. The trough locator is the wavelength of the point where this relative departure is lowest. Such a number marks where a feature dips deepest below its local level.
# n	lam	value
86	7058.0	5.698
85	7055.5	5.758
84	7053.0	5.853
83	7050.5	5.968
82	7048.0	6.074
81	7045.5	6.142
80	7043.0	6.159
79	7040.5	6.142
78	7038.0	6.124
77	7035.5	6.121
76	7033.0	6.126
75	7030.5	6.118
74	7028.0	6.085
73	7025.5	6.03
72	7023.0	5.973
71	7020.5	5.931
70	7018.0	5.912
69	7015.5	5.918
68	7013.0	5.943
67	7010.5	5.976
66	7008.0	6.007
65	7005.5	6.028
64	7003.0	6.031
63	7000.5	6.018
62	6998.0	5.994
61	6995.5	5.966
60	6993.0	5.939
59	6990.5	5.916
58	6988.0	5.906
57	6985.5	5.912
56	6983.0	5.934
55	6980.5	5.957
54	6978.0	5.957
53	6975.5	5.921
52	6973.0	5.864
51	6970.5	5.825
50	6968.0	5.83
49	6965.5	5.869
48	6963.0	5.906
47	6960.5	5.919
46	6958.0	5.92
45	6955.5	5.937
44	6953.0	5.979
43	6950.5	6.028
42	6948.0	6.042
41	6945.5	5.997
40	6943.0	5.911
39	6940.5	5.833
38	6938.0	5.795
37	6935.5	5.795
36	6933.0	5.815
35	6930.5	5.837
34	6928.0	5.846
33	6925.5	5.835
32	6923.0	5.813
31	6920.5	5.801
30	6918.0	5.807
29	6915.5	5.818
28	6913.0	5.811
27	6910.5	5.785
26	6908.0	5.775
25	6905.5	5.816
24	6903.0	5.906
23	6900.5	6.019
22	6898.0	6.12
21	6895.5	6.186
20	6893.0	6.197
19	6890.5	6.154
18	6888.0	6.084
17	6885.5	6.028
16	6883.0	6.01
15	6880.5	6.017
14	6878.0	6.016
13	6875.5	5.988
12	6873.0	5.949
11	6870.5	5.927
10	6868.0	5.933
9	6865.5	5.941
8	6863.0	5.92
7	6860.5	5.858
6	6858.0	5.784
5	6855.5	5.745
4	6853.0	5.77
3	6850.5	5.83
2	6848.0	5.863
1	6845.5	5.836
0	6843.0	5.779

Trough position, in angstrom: 6935.5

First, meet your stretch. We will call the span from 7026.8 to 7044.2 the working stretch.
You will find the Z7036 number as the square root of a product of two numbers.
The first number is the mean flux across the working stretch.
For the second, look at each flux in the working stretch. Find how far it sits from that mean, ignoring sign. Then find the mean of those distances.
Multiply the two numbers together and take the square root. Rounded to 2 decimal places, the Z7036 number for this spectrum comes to 0.30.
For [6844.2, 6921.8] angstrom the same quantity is 0.80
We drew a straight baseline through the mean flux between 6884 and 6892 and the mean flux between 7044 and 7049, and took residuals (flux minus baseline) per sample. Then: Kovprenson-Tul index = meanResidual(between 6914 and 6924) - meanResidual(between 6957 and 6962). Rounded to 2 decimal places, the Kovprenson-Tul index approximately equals -0.10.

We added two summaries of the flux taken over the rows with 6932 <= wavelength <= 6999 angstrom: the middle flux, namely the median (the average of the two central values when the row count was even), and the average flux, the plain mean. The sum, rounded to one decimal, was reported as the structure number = 11.8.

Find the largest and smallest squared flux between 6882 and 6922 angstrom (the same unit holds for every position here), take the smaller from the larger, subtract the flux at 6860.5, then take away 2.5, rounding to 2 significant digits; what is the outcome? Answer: -3.3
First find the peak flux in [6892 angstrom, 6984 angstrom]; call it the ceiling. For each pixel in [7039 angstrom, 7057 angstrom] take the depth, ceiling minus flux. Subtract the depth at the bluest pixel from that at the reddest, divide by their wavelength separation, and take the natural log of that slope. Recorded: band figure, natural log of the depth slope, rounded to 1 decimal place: -3.7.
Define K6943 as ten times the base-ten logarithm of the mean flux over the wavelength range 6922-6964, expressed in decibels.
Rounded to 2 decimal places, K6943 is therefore 7.70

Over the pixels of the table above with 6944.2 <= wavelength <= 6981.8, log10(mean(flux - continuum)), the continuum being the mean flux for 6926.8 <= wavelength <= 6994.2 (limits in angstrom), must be -1.57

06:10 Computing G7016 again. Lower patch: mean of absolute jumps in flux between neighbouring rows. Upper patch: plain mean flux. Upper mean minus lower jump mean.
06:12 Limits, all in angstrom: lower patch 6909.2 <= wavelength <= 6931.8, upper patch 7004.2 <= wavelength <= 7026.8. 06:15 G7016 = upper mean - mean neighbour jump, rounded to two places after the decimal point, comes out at 5.96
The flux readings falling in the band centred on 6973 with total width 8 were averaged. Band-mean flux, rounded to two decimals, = 5.87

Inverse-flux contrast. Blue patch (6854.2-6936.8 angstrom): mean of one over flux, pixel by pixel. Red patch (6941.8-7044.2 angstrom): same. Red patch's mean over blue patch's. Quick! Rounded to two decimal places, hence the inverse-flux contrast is 0.99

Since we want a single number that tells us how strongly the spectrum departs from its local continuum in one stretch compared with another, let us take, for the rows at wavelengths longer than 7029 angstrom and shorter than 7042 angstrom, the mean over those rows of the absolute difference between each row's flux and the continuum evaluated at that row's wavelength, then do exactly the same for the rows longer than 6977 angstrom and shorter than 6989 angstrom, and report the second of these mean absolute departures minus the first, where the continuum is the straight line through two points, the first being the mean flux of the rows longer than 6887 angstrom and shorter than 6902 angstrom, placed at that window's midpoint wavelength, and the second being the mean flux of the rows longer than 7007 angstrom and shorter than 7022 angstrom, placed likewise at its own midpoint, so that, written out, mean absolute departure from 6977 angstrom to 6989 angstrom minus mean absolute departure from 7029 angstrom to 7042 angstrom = -0.15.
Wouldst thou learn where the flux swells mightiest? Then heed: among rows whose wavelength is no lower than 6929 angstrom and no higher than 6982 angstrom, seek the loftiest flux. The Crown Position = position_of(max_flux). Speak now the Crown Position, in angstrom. 6948.0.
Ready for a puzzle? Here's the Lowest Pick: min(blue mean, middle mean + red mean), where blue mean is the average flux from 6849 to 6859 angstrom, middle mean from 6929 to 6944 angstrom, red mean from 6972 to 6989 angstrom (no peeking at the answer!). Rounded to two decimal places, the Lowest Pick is 5.78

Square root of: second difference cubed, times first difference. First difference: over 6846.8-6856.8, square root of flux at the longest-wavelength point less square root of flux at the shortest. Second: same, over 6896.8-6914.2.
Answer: 0.0025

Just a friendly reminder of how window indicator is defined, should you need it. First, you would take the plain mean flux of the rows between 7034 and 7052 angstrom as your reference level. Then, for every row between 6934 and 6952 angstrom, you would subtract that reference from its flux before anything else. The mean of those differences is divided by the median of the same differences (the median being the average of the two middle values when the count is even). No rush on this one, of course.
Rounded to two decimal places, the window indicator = 0.98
